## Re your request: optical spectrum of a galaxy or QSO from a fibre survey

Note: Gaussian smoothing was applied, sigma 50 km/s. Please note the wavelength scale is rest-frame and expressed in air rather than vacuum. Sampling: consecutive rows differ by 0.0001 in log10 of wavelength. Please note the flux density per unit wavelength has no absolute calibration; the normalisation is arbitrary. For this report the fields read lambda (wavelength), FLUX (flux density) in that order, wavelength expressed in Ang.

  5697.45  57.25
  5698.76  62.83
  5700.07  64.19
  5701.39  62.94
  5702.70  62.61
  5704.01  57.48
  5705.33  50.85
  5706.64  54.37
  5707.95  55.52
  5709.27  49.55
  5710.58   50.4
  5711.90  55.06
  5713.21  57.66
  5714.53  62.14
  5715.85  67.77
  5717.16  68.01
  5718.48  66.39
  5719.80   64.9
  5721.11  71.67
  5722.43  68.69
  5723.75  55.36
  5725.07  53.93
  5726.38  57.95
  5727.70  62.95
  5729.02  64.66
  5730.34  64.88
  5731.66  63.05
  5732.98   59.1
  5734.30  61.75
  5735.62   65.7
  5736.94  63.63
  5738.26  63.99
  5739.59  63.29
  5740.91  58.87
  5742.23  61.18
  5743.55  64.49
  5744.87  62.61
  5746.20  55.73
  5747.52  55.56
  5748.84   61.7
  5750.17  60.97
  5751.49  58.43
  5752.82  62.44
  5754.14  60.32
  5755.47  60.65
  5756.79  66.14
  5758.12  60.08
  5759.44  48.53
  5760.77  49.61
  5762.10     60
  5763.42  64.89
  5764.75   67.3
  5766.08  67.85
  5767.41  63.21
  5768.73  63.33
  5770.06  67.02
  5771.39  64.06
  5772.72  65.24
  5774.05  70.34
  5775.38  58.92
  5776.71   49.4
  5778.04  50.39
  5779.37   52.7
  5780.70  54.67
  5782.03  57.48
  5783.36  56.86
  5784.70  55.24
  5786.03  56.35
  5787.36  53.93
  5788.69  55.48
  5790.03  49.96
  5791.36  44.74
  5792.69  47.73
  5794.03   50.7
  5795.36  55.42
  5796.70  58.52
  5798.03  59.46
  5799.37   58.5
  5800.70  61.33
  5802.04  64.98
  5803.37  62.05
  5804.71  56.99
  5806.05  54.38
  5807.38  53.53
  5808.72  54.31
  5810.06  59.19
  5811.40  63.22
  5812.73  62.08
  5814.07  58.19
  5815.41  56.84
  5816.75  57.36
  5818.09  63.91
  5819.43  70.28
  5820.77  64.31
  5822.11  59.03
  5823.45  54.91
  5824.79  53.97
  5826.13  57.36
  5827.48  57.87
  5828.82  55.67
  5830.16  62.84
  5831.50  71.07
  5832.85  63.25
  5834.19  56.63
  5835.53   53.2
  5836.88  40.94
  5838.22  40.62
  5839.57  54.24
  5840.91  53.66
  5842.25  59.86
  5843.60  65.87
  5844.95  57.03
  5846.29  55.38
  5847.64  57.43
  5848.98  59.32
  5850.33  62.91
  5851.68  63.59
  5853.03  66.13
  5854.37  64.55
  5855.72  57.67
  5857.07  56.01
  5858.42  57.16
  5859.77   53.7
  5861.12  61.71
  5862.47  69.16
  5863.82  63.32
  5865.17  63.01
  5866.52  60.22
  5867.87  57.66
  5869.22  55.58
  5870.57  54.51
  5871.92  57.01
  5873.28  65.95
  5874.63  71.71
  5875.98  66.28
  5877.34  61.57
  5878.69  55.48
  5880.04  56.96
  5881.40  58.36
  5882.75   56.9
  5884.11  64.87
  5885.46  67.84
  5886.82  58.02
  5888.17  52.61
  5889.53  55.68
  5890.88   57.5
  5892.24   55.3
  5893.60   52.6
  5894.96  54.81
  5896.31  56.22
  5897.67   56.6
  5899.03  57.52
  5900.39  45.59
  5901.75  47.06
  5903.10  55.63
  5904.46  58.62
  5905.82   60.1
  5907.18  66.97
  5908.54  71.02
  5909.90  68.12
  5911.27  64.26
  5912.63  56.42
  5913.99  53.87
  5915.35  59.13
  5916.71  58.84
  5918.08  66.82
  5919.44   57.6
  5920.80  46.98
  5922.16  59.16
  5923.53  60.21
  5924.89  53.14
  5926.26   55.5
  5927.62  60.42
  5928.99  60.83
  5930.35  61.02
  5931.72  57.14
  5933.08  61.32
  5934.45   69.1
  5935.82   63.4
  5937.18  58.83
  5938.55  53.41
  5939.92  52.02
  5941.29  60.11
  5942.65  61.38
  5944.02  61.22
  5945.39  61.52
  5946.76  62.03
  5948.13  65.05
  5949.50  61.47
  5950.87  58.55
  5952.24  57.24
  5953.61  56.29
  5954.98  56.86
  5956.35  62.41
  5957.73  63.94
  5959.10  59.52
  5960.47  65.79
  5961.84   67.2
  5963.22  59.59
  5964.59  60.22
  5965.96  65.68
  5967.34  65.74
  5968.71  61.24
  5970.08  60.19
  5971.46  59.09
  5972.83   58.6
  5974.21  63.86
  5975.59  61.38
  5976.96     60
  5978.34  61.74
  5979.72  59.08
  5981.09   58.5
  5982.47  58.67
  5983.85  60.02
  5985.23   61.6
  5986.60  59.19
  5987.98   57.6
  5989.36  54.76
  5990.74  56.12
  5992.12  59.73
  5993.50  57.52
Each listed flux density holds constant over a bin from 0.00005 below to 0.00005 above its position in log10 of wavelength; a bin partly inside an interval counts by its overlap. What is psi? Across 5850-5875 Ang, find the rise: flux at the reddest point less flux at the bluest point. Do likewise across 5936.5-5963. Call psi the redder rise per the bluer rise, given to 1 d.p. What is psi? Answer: 1.0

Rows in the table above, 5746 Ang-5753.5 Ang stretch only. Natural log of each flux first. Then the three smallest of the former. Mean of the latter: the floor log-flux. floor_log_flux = 4.04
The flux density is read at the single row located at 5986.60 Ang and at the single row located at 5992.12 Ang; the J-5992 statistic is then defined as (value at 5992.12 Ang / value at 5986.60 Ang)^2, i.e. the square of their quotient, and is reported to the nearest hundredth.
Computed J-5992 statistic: 1.02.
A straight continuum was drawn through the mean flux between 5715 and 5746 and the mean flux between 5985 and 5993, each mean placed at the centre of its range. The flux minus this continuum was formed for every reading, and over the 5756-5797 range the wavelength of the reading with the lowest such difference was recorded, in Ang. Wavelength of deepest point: 5791.36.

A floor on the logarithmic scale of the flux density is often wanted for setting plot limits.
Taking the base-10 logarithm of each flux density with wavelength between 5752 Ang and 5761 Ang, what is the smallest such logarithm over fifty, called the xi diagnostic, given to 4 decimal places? 0.0337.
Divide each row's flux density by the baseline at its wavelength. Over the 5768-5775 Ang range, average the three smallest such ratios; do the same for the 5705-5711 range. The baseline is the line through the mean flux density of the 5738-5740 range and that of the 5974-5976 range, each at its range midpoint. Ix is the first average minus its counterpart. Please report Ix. 0.22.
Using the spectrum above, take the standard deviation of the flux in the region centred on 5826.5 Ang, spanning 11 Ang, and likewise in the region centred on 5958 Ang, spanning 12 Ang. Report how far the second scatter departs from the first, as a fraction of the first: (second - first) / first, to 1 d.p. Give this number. -0.3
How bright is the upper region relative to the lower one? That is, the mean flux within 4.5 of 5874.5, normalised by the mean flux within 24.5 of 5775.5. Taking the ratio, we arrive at 1.07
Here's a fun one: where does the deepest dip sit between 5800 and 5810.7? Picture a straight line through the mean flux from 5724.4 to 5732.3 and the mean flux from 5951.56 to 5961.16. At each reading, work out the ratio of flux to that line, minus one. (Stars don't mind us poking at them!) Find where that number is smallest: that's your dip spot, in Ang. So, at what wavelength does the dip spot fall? 5807.38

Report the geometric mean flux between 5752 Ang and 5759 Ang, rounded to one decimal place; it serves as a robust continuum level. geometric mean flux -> 61.9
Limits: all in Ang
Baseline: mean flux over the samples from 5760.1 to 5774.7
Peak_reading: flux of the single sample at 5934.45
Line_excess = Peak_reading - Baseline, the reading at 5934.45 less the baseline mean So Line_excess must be 5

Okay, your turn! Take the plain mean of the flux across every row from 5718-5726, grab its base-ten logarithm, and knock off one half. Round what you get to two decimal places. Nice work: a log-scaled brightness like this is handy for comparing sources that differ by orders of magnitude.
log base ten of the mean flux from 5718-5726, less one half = 1.30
